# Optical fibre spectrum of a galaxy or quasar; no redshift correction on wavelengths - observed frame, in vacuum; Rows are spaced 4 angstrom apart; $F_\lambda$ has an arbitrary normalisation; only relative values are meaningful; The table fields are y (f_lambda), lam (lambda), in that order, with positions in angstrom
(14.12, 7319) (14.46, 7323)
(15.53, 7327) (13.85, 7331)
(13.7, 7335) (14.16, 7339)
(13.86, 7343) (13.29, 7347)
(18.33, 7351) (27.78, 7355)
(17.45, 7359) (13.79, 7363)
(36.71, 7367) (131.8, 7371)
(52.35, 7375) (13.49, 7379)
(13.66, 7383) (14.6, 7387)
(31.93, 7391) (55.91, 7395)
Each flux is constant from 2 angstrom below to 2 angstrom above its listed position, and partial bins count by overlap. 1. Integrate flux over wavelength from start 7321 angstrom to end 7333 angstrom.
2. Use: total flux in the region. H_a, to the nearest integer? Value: 175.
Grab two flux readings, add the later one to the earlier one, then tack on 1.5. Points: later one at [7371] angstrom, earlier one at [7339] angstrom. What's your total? 147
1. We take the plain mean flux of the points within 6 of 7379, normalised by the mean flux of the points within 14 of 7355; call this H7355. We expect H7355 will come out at 1.3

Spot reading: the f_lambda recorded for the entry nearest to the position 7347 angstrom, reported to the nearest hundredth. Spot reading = 13.29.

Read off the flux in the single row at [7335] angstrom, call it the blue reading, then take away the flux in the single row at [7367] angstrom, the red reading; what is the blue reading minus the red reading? -23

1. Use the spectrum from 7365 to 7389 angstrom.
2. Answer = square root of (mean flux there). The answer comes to 6.62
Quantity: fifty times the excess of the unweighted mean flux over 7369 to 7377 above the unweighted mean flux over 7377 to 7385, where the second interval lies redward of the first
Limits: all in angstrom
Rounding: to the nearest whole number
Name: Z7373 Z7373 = 3925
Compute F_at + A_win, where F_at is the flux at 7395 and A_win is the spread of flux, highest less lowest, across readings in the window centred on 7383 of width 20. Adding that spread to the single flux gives 95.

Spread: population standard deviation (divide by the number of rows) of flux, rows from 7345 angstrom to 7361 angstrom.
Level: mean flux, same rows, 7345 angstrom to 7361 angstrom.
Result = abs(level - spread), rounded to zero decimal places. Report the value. 14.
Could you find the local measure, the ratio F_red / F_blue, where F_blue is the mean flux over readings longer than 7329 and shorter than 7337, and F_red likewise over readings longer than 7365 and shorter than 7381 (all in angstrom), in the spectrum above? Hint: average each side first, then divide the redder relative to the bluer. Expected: 4.3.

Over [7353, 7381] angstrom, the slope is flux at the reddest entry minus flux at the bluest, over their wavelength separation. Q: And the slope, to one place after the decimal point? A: -0.6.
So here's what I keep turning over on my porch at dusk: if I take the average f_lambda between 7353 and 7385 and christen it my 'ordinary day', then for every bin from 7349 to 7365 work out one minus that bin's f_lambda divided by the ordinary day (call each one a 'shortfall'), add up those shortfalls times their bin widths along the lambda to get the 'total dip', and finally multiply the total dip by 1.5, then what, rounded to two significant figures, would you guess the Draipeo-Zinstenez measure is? 12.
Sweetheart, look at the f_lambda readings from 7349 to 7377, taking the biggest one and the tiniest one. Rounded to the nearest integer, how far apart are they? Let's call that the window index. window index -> 118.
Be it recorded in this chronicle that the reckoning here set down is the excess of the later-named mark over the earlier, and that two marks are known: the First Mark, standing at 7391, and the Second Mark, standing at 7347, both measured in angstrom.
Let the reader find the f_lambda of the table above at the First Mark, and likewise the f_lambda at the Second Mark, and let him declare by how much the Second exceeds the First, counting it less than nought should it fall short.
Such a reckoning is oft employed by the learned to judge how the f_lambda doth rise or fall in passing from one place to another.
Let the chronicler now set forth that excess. -19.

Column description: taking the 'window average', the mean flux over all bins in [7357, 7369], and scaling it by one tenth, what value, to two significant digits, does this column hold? 2.3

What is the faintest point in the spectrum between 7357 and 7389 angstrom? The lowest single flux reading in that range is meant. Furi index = 13.49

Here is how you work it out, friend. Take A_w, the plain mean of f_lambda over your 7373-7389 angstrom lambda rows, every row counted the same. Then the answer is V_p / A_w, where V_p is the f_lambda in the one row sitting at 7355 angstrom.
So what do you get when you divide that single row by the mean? 1.2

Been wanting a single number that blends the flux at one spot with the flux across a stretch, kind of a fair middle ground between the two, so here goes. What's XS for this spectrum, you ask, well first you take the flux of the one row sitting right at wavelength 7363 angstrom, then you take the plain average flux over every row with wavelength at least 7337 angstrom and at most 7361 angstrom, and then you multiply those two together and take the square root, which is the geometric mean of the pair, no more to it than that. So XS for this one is 16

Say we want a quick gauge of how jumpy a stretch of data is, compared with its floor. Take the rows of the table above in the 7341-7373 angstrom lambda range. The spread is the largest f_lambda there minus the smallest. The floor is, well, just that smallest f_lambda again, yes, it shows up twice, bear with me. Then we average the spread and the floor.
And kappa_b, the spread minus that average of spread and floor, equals 53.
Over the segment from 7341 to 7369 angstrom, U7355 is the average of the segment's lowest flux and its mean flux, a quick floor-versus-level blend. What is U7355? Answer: 16.7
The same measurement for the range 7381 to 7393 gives 16.9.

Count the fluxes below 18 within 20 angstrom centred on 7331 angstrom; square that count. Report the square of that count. 25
